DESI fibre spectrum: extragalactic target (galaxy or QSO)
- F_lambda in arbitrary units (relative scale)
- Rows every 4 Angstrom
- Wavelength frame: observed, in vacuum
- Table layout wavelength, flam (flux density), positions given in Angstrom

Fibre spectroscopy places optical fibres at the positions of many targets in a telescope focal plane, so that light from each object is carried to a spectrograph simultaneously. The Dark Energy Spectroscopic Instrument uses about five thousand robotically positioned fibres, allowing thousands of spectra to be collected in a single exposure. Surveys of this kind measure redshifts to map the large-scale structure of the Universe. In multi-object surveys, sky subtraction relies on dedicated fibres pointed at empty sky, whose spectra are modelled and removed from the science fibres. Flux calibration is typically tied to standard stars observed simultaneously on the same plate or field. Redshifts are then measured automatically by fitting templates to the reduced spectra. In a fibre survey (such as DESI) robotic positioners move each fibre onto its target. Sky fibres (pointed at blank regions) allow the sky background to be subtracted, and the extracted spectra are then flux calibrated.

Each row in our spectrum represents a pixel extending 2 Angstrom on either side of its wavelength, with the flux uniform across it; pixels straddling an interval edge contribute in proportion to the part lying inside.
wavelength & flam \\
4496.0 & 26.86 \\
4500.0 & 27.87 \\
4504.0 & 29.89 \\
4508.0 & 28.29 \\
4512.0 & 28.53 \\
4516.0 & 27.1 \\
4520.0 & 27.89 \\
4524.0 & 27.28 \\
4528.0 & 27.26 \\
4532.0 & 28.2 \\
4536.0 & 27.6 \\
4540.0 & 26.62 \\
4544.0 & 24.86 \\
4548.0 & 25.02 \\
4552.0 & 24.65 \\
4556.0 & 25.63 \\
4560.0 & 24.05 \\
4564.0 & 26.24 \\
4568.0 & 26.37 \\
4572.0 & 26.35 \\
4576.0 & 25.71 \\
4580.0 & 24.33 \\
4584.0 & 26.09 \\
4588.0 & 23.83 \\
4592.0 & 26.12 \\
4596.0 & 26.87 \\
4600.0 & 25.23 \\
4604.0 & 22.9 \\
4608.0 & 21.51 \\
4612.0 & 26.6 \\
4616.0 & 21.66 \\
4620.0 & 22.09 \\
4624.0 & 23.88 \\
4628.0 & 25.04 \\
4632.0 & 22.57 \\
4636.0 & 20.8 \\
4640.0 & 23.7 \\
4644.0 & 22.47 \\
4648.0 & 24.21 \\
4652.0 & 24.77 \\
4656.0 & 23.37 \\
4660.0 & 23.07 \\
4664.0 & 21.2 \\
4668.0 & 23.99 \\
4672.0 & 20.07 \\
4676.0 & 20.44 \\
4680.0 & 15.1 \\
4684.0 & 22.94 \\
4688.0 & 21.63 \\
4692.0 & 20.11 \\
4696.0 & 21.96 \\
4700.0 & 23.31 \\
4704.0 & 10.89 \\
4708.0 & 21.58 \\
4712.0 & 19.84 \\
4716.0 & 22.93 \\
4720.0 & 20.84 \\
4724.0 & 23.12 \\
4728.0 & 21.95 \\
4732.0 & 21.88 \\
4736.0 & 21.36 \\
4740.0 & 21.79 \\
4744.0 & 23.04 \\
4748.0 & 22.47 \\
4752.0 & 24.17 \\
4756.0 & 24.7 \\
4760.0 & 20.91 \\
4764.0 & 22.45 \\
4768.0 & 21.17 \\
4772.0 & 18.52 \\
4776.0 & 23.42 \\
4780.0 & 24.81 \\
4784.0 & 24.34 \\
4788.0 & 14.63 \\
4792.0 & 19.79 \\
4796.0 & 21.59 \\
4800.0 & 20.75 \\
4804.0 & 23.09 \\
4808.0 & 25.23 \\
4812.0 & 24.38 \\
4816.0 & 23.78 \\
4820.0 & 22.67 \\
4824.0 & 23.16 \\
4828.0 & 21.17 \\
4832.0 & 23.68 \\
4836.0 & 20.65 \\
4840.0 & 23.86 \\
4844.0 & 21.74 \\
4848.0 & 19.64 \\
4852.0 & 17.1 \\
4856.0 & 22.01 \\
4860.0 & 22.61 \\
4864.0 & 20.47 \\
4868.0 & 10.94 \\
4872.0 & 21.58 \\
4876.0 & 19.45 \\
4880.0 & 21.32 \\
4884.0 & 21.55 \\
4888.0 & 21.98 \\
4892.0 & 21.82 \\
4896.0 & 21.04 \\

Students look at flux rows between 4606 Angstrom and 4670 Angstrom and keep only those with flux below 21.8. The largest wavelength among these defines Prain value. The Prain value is 4664.0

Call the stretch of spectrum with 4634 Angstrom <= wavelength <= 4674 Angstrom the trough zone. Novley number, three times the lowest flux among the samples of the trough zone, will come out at 60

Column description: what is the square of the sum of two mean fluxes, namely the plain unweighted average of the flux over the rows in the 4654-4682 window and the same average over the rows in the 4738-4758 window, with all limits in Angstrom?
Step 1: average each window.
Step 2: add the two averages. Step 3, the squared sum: 1960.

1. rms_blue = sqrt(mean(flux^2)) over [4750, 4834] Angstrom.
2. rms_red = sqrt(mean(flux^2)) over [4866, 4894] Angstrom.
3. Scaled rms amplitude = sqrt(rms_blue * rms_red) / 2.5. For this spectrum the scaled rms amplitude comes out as 8.5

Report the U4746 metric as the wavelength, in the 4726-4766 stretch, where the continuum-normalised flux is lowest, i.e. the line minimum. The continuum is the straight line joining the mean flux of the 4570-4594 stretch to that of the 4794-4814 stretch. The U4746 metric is 4760.0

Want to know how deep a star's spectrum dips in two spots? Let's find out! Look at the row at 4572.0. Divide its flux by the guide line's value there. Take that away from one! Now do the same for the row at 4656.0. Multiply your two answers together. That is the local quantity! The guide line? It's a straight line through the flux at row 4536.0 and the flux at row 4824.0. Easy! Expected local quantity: 0.002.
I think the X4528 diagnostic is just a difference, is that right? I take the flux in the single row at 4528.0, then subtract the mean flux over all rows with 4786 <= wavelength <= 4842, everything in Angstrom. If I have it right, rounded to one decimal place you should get 5.2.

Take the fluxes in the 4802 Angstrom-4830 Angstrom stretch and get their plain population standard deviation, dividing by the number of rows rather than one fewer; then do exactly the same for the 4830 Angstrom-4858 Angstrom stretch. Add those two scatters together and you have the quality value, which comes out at 3.4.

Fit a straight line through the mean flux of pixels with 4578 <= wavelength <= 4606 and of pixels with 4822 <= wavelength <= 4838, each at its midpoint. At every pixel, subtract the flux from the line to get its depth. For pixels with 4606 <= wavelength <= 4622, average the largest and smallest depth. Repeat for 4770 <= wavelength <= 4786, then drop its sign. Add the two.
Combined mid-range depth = 1.9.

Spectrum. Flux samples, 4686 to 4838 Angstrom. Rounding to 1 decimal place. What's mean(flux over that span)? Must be 21.8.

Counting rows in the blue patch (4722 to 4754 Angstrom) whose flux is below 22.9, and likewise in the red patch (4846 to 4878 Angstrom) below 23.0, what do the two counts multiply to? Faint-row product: 40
